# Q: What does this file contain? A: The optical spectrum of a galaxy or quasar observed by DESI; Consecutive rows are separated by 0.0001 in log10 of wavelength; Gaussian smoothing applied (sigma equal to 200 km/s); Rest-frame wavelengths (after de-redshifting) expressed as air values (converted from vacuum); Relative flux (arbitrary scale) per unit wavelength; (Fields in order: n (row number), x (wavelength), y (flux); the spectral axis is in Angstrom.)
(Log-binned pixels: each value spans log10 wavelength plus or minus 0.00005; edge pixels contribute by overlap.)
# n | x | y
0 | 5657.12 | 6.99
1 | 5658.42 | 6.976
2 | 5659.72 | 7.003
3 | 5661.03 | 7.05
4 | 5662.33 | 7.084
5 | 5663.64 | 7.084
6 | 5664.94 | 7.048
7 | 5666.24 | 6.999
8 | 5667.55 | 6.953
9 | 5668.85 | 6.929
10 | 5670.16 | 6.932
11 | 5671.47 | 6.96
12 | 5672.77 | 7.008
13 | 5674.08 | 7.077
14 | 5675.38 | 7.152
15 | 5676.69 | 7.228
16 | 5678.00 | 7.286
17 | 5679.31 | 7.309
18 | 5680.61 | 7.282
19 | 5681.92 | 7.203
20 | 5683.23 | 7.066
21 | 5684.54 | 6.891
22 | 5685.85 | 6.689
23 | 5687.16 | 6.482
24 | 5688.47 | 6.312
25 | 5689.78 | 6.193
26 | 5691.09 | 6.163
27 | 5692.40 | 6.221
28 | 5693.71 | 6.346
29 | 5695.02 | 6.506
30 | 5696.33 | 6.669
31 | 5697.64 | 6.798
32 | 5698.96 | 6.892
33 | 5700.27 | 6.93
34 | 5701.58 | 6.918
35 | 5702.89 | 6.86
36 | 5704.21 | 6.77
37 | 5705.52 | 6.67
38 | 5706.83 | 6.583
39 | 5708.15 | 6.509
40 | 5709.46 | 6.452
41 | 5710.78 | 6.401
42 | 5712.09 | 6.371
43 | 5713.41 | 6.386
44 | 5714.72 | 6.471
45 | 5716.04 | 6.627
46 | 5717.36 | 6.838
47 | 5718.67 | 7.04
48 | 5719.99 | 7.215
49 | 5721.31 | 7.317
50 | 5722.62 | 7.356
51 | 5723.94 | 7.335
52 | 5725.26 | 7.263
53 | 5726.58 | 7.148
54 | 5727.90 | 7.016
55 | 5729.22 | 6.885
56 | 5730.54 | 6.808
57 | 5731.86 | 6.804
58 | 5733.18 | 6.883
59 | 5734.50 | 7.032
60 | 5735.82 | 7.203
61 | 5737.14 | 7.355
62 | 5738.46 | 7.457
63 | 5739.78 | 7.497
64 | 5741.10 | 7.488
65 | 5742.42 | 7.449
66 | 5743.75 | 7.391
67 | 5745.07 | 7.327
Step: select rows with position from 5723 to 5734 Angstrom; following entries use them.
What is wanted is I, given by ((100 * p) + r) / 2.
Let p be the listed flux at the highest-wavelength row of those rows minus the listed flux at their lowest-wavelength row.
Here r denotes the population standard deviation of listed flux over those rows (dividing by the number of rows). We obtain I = -23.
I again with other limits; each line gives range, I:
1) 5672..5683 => 10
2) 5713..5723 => 49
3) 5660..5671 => -6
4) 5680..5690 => -54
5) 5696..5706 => 0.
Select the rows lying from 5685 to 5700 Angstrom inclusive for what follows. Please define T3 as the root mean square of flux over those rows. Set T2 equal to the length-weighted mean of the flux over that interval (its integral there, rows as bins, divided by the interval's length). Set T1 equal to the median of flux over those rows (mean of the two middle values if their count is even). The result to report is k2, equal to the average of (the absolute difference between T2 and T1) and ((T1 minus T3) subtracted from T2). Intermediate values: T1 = 6.48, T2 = 6.50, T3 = 6.48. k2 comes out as 3.26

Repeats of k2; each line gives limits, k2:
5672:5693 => 3.43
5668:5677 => 3.55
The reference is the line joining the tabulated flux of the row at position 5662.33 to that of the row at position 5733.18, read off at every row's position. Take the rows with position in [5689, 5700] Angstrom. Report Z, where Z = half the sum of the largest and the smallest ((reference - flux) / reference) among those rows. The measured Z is 0.07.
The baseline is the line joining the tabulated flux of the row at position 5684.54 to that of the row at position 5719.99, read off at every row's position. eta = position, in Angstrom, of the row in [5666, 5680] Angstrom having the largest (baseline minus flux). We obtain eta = 5670.16 Angstrom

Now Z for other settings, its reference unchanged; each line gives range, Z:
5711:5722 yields 0.01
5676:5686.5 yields 0.00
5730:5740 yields -0.04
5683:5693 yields 0.06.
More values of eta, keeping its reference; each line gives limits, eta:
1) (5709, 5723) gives 5712.09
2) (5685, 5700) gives 5691.09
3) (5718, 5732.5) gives 5731.86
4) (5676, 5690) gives 5689.78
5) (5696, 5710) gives 5709.46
